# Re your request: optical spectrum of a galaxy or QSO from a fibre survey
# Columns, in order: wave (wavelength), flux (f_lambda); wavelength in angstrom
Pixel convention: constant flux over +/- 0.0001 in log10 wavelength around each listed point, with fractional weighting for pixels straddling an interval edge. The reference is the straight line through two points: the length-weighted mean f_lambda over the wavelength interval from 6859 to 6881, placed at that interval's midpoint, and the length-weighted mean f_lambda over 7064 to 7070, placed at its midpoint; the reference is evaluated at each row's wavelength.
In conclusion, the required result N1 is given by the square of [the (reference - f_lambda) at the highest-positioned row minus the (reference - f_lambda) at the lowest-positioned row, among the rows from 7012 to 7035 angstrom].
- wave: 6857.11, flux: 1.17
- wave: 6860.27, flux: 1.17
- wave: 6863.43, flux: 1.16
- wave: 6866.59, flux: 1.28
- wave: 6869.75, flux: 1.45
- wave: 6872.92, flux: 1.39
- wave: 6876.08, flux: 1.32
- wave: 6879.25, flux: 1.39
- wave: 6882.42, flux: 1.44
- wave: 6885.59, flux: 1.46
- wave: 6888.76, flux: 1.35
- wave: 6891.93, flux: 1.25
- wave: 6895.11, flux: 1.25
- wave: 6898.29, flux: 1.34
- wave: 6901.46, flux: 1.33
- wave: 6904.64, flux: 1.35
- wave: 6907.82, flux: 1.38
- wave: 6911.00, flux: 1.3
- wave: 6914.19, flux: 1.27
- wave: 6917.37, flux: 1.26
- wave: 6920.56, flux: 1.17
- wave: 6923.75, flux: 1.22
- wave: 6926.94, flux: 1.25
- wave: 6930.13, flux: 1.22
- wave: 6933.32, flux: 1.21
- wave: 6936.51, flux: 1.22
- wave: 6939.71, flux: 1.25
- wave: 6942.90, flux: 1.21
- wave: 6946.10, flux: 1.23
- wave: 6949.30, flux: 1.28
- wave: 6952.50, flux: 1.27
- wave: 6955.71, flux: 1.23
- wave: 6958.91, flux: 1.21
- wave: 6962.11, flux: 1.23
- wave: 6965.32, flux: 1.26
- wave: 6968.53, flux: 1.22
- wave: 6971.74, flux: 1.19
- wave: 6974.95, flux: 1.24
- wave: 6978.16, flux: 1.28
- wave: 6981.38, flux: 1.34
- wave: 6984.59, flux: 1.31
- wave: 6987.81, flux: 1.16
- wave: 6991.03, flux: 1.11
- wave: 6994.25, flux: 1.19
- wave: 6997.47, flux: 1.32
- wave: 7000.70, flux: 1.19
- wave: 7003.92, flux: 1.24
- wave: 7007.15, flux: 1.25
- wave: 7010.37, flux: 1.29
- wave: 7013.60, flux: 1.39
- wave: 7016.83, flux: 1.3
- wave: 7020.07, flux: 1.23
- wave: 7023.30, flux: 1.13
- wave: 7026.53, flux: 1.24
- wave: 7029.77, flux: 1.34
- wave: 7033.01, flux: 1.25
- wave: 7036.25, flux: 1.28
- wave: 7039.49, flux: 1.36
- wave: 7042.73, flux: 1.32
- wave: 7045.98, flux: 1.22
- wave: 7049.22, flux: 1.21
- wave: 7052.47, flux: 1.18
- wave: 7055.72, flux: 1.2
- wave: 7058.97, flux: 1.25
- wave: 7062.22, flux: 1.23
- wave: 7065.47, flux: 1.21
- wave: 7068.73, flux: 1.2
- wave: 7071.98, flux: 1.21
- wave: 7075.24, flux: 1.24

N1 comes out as 0.017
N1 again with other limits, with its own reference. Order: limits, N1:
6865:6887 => 0.036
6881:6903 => 0.010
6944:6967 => 0.002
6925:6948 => 0.000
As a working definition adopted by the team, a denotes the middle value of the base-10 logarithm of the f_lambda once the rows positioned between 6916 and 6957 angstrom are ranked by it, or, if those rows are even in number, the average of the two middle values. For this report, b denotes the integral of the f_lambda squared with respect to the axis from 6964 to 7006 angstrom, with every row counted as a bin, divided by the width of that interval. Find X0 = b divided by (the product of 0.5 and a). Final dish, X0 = 34.0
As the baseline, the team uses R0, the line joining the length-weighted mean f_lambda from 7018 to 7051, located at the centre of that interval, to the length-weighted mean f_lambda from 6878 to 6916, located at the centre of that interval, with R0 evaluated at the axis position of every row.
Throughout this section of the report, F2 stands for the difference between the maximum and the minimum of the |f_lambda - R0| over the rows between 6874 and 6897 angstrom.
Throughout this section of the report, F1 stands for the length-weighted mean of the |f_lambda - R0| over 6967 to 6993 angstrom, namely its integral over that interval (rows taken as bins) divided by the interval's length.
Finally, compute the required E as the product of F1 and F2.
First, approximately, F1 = 0.078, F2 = 0.11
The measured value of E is 0.0084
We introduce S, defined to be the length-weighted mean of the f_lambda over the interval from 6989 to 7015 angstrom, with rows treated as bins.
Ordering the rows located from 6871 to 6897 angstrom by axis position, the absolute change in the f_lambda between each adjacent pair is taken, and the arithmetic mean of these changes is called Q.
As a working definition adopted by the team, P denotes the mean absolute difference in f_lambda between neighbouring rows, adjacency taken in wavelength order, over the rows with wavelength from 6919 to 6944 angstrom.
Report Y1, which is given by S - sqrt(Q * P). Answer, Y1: 1.20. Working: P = 0.029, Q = 0.060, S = 1.25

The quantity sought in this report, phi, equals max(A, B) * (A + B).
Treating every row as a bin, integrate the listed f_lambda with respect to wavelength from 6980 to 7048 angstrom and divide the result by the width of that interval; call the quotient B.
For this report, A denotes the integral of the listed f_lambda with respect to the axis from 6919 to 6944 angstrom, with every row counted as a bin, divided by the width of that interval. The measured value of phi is 3.12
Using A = 1.22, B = 1.26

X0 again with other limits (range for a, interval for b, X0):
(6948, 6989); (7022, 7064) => 33.4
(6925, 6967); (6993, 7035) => 35.4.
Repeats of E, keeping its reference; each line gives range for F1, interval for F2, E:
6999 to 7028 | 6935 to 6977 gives 0.0044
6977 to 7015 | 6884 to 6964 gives 0.0105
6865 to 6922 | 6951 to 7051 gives 0.0097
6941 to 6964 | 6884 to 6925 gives 0.0110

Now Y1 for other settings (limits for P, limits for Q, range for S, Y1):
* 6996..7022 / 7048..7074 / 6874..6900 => 1.31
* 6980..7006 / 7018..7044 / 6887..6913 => 1.24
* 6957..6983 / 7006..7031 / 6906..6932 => 1.20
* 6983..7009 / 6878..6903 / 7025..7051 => 1.21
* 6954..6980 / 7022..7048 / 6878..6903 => 1.30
